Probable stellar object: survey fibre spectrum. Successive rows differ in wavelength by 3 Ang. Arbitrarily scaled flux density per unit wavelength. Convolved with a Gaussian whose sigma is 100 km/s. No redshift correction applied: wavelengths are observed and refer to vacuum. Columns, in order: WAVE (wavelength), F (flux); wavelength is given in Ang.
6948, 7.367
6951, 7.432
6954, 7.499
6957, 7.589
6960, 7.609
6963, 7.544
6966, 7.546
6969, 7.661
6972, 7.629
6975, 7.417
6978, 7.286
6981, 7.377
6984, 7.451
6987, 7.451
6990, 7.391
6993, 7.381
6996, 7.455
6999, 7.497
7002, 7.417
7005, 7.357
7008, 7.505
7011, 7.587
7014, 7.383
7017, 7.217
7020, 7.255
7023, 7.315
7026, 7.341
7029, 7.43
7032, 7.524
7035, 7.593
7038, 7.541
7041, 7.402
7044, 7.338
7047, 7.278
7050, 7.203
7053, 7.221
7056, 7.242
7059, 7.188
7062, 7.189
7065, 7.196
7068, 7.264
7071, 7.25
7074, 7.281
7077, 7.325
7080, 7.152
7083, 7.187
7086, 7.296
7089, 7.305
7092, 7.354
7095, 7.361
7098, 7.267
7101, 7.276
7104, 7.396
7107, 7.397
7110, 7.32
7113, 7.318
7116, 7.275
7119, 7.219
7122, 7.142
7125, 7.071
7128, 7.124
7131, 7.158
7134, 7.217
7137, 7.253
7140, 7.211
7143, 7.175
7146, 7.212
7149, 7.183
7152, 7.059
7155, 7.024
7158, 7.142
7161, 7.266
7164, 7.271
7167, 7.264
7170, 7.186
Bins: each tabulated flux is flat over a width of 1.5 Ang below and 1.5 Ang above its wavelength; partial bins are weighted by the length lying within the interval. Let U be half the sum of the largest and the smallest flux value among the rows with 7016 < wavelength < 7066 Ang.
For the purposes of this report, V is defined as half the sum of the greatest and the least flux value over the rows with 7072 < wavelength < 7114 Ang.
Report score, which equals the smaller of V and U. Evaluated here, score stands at 7.27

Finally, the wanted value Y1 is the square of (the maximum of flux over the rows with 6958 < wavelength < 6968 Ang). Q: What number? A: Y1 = 57.9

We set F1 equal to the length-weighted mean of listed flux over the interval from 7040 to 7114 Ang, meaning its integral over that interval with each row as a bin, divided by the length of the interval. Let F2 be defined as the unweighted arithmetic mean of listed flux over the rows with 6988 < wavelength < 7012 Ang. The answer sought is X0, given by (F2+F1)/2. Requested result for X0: 7.36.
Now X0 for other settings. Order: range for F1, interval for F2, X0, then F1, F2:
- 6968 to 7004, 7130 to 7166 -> 7.31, 7.45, 7.18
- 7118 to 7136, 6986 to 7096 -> 7.25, 7.16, 7.34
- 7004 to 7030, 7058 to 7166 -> 7.30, 7.38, 7.23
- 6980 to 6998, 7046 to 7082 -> 7.33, 7.42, 7.23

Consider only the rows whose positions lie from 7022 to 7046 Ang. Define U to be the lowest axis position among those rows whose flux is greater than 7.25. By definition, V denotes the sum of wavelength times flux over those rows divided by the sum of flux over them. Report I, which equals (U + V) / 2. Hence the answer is 7028.3 Ang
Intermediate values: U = 7023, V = 7033.5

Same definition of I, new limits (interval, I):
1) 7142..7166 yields 7157.3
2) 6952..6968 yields 6957.0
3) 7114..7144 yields 7122.8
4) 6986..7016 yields 6993.8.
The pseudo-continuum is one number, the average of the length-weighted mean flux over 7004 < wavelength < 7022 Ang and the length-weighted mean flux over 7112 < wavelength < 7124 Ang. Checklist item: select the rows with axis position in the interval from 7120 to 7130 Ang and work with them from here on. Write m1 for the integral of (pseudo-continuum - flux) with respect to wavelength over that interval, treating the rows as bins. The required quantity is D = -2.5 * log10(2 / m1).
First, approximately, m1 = 1.9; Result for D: -0.1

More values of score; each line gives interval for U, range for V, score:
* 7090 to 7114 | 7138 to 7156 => 7.12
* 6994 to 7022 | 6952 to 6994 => 7.40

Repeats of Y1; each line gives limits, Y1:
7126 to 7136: 52.1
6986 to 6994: 55.5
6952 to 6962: 57.9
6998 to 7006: 56.2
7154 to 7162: 52.8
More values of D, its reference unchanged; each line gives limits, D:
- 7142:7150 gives -0.9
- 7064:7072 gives -1.4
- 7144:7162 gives 0.4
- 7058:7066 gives -0.8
